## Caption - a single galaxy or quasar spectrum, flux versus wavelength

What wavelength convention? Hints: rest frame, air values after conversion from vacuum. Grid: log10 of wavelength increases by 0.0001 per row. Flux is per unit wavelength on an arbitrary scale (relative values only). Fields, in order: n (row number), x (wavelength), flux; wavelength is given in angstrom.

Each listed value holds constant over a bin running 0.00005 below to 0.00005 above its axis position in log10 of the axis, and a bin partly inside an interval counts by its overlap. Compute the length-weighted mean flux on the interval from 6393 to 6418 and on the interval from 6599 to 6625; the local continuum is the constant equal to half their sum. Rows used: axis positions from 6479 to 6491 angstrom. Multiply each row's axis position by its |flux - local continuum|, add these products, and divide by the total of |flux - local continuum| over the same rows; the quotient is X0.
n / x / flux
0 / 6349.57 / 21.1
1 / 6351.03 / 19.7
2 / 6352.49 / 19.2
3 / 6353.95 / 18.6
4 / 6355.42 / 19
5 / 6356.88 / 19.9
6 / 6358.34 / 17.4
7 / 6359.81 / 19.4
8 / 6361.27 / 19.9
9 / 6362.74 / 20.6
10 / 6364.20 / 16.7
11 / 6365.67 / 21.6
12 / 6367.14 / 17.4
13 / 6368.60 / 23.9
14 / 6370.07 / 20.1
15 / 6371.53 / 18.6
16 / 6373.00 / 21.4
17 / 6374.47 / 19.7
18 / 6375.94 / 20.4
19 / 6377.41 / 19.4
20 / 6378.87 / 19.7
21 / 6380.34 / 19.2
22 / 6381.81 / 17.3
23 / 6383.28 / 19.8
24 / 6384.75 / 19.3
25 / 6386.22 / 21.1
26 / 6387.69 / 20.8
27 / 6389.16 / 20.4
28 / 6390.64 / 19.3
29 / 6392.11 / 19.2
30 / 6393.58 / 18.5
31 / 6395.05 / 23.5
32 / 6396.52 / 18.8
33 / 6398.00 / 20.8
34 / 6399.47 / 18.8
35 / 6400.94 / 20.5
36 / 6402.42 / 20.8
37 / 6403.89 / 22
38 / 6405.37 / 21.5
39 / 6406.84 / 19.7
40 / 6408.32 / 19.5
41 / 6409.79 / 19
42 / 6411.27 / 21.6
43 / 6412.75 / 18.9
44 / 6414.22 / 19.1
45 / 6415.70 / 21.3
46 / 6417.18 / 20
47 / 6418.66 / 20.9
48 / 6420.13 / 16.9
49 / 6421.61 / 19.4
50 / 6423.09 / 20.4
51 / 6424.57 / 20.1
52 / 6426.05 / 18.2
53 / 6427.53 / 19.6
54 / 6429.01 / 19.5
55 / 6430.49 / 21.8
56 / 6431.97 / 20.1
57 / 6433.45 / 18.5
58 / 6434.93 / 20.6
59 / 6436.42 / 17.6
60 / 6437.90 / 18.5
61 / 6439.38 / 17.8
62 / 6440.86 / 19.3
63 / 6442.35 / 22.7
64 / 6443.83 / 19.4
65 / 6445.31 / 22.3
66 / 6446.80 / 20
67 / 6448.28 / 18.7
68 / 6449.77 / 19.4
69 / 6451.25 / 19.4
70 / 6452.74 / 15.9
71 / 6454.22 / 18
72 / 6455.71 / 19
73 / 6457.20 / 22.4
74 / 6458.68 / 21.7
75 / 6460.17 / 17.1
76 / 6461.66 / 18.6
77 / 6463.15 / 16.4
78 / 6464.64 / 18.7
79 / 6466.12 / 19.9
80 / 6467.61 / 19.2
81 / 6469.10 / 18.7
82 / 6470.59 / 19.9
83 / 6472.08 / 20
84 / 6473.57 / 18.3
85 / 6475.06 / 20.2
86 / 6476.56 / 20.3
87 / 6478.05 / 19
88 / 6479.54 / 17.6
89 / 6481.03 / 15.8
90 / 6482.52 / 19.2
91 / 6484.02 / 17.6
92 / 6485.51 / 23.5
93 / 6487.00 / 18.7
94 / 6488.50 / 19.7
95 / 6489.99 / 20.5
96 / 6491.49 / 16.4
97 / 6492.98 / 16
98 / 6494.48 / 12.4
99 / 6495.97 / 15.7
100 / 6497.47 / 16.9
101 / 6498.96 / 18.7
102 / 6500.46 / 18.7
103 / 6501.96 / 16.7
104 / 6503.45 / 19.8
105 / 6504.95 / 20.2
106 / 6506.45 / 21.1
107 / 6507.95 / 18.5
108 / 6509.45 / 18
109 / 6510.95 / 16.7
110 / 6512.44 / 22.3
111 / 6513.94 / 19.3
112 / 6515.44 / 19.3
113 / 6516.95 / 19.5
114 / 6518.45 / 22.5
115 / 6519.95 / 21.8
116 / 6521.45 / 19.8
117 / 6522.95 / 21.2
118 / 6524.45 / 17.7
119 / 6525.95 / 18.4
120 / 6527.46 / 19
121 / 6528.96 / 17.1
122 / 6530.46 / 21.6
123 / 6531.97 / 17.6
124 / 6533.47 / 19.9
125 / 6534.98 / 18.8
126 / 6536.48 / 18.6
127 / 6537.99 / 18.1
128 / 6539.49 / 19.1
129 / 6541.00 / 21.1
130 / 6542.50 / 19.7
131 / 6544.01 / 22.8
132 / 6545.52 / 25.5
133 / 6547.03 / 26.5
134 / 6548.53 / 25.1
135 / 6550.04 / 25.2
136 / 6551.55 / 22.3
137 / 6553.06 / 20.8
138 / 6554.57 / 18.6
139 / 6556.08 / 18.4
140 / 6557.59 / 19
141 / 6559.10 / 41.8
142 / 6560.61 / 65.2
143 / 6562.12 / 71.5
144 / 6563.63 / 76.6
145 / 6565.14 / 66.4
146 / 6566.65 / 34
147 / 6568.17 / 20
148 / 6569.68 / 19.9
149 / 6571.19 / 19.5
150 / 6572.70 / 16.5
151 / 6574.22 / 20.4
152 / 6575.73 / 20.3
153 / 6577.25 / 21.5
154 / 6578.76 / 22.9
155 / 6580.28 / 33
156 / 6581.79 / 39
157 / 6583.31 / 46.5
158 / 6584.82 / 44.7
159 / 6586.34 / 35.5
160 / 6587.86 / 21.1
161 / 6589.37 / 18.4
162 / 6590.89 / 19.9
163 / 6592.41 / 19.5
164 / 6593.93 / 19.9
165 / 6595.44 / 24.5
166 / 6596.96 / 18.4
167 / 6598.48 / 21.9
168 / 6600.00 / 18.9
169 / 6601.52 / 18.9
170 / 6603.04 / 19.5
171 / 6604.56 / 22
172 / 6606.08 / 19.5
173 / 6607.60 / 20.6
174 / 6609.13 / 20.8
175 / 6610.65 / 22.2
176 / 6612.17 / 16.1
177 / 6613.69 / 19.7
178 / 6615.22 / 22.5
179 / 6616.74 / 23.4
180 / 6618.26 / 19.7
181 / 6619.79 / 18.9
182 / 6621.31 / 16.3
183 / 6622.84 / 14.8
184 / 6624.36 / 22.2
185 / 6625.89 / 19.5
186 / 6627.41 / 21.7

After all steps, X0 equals 6483.3 angstrom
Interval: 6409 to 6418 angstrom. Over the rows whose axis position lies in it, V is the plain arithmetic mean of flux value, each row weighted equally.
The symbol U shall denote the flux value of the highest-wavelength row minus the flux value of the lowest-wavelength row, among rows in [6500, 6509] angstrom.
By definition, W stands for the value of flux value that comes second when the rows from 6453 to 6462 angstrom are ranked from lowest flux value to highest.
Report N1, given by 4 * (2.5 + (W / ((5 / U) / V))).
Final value -48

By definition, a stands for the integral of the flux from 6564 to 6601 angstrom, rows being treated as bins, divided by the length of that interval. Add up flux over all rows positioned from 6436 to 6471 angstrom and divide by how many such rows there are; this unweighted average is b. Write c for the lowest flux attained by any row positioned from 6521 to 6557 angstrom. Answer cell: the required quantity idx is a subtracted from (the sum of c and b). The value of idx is 9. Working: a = 27.2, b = 19.2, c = 17.1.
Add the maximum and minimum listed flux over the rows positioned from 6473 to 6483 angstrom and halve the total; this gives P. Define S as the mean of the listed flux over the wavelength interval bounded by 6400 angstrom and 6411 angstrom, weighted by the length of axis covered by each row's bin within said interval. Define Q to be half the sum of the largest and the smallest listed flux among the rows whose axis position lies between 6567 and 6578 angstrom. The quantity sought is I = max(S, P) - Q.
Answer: 1.4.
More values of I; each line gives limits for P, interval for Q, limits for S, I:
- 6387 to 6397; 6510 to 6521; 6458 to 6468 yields 1.4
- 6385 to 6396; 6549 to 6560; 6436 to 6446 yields -9.1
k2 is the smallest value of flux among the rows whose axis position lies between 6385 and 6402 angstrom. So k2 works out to 18.5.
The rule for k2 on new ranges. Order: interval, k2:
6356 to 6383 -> 16.7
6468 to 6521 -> 12.4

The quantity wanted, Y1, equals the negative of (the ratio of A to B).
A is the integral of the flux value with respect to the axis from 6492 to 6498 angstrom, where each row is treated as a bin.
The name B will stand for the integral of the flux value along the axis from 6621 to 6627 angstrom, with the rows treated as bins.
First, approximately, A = 91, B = 111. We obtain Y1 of -0.82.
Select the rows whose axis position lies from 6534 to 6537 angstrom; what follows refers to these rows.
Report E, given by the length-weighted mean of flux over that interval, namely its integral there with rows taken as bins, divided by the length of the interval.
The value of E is 19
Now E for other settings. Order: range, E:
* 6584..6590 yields 30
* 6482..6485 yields 19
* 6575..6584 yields 30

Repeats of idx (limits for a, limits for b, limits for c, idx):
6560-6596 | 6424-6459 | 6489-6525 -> -1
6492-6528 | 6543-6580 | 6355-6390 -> 29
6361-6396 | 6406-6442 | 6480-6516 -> 12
